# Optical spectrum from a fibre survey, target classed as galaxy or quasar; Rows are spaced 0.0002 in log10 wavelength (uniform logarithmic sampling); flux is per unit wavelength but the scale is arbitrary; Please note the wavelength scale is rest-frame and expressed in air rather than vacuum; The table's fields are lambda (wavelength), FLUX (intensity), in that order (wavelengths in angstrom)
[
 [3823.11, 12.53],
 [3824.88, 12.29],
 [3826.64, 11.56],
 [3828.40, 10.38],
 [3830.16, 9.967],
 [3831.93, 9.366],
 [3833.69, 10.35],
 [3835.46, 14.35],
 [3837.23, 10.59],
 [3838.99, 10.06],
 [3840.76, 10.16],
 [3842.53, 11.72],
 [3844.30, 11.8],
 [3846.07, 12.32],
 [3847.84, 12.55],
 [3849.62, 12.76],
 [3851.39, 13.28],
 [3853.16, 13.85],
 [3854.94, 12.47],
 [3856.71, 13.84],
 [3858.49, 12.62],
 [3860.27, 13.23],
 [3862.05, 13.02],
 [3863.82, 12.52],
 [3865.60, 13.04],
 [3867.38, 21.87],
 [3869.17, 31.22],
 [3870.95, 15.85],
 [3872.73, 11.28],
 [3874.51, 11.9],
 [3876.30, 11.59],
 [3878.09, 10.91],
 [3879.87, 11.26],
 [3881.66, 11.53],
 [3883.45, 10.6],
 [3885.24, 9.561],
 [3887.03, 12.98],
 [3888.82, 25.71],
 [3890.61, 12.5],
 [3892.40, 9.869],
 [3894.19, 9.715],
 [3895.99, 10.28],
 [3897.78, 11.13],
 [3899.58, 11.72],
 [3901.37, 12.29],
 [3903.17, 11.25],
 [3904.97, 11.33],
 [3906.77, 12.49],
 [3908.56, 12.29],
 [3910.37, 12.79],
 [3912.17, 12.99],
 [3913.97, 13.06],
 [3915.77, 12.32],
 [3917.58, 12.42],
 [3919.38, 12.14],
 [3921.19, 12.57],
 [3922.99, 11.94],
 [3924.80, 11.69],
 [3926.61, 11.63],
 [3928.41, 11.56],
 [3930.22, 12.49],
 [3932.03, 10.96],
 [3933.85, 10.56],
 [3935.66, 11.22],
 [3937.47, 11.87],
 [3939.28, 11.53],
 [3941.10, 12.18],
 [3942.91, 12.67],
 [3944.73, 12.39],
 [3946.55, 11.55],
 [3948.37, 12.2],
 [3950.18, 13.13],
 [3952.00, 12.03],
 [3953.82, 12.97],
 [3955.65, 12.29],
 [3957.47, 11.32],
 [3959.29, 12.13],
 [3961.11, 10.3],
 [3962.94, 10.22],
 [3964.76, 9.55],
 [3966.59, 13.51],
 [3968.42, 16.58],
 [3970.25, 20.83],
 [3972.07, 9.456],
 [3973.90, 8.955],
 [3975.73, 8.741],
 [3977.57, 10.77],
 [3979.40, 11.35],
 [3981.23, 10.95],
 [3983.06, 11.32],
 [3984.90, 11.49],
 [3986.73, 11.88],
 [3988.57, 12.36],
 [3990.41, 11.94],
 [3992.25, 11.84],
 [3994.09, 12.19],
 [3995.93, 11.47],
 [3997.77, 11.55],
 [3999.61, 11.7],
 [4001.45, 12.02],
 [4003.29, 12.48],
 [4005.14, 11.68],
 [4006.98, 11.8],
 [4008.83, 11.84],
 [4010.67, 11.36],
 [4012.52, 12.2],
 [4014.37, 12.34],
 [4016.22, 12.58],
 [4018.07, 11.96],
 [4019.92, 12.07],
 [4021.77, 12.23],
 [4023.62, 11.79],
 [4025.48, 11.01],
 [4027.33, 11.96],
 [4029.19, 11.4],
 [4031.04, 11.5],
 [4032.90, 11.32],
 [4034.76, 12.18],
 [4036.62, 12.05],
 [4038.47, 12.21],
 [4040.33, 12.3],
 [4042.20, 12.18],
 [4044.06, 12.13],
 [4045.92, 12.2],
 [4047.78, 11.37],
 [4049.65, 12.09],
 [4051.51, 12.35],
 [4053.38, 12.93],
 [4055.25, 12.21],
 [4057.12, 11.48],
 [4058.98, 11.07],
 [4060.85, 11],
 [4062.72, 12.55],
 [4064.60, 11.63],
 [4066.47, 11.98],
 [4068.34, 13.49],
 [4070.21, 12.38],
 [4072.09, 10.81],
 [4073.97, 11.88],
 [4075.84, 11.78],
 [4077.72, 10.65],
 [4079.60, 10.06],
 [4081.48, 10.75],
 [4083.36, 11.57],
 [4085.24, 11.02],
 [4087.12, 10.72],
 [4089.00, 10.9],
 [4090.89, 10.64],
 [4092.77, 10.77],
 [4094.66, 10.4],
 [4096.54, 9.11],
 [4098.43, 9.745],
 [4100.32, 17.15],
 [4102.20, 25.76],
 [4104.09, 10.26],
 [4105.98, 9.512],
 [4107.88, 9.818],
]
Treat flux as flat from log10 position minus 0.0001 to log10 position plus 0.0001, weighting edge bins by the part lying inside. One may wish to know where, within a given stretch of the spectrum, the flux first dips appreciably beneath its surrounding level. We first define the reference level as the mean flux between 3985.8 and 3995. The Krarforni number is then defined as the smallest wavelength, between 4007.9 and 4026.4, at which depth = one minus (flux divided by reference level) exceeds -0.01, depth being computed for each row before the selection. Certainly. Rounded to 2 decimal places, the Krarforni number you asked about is 4008.83 angstrom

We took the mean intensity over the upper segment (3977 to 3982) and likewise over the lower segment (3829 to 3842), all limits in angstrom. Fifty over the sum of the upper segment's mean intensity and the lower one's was 2.30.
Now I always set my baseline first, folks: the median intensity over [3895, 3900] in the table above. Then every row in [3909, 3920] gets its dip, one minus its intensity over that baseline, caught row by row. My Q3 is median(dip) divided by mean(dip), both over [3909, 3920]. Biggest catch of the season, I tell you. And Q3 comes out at 0.99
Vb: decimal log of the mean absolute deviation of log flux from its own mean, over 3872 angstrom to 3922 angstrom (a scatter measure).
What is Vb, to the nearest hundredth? -1.37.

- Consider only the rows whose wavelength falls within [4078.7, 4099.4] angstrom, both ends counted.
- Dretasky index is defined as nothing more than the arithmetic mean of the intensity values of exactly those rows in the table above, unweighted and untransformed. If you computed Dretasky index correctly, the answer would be 10.5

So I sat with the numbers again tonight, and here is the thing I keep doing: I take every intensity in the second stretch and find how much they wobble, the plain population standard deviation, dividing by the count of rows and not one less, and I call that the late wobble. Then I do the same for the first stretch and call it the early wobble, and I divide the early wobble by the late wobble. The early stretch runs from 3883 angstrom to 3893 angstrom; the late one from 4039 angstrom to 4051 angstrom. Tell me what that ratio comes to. 18.1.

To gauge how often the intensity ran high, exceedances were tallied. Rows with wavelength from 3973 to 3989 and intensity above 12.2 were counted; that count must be 1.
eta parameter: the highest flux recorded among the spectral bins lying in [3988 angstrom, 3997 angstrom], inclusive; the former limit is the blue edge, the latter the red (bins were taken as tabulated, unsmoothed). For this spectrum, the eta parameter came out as 12.36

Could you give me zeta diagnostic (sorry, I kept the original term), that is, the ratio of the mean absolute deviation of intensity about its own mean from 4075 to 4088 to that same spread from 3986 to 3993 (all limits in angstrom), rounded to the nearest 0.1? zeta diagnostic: 2.5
